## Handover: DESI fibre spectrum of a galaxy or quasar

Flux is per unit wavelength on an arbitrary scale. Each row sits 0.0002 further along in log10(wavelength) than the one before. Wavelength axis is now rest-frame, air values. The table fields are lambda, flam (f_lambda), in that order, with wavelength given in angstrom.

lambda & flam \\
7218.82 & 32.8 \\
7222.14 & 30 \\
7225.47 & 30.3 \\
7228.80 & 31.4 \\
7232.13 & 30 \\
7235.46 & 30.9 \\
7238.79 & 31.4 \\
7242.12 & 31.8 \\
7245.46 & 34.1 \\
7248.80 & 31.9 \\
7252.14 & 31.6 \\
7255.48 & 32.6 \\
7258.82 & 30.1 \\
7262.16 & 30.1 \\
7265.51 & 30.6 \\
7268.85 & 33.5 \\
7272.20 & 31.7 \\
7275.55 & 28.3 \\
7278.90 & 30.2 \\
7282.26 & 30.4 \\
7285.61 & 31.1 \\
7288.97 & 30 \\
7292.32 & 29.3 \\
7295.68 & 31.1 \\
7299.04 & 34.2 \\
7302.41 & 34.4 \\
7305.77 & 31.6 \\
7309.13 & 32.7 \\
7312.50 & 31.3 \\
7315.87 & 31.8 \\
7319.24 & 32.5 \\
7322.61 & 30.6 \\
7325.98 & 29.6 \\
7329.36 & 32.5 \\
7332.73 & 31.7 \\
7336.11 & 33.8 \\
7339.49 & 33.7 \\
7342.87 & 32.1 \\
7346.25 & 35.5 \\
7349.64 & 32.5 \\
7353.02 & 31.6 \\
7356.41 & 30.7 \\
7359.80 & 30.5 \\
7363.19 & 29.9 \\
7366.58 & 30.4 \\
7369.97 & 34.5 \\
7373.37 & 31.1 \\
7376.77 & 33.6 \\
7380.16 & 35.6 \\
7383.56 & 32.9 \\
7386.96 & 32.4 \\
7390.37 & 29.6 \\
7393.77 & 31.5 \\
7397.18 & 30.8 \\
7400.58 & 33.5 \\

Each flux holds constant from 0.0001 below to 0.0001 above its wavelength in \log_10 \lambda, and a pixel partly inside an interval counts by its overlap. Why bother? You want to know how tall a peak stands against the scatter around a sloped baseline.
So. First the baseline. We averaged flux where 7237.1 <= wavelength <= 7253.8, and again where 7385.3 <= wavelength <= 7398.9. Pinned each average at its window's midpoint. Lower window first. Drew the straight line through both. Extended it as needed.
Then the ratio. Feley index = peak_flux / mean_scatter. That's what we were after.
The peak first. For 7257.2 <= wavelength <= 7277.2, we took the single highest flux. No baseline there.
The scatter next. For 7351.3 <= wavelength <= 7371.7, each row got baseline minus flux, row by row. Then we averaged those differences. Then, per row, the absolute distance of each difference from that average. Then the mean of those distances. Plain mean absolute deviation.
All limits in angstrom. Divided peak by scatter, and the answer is 28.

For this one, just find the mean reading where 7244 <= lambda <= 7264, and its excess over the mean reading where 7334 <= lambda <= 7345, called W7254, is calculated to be -1.5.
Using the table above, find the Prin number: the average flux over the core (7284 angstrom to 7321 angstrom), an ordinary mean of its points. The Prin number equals 31.82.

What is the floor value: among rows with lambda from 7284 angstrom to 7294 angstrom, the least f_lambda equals 29.3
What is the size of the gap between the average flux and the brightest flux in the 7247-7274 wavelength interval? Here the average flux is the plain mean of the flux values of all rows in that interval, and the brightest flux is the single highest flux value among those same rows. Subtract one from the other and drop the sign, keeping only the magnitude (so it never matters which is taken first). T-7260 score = 2.0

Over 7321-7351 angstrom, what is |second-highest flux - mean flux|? 1.4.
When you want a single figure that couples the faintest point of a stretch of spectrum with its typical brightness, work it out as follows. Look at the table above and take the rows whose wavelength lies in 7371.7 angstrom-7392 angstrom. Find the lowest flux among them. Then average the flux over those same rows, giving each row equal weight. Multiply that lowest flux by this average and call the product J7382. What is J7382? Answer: 963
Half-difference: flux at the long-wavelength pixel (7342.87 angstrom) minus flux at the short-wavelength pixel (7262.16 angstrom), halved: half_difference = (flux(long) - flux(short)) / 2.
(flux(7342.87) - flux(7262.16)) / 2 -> 1.0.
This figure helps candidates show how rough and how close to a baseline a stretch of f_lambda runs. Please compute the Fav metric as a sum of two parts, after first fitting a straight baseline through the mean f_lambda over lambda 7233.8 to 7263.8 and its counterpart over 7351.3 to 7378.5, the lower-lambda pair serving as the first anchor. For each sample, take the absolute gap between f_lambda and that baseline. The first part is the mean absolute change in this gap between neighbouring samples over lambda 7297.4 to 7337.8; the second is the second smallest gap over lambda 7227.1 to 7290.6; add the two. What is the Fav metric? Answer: 1.07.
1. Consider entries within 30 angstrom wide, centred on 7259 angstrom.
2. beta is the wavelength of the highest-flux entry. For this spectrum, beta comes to 7245.46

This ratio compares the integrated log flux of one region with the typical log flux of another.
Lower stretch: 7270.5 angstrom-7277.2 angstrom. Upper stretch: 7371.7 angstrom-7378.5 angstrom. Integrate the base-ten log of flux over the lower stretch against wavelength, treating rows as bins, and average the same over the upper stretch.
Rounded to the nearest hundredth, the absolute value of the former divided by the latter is 6.55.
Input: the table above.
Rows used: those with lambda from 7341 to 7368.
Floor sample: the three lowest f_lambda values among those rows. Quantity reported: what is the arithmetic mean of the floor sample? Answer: 30.3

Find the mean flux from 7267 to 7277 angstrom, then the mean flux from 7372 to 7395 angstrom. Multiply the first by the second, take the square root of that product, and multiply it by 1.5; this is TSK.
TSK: 47.7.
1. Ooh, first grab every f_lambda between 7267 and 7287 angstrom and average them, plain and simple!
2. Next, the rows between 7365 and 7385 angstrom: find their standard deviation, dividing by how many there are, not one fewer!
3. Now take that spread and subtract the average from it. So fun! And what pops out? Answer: -29.1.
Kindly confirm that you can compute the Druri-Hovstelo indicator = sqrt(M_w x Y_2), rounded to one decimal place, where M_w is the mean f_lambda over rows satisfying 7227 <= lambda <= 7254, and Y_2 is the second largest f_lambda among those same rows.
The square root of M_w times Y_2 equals 31.8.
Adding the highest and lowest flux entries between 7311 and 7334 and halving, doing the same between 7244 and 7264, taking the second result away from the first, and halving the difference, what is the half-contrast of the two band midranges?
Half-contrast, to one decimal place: -0.5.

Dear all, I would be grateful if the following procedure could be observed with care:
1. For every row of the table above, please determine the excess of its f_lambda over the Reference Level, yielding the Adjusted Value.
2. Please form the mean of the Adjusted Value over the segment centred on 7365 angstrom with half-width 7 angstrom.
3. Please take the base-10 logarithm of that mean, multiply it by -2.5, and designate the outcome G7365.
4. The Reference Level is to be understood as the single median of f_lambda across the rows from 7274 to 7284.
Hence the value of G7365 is -0.1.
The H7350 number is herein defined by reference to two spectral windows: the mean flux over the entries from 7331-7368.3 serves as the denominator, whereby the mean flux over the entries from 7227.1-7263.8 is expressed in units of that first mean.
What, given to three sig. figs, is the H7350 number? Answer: 0.982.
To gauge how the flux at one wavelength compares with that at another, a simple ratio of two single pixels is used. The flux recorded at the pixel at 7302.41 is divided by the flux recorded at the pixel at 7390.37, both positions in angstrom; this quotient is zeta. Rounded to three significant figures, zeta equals 1.16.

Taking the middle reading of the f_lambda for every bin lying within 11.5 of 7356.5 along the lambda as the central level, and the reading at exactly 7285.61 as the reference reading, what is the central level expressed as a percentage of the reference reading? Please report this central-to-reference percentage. 99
